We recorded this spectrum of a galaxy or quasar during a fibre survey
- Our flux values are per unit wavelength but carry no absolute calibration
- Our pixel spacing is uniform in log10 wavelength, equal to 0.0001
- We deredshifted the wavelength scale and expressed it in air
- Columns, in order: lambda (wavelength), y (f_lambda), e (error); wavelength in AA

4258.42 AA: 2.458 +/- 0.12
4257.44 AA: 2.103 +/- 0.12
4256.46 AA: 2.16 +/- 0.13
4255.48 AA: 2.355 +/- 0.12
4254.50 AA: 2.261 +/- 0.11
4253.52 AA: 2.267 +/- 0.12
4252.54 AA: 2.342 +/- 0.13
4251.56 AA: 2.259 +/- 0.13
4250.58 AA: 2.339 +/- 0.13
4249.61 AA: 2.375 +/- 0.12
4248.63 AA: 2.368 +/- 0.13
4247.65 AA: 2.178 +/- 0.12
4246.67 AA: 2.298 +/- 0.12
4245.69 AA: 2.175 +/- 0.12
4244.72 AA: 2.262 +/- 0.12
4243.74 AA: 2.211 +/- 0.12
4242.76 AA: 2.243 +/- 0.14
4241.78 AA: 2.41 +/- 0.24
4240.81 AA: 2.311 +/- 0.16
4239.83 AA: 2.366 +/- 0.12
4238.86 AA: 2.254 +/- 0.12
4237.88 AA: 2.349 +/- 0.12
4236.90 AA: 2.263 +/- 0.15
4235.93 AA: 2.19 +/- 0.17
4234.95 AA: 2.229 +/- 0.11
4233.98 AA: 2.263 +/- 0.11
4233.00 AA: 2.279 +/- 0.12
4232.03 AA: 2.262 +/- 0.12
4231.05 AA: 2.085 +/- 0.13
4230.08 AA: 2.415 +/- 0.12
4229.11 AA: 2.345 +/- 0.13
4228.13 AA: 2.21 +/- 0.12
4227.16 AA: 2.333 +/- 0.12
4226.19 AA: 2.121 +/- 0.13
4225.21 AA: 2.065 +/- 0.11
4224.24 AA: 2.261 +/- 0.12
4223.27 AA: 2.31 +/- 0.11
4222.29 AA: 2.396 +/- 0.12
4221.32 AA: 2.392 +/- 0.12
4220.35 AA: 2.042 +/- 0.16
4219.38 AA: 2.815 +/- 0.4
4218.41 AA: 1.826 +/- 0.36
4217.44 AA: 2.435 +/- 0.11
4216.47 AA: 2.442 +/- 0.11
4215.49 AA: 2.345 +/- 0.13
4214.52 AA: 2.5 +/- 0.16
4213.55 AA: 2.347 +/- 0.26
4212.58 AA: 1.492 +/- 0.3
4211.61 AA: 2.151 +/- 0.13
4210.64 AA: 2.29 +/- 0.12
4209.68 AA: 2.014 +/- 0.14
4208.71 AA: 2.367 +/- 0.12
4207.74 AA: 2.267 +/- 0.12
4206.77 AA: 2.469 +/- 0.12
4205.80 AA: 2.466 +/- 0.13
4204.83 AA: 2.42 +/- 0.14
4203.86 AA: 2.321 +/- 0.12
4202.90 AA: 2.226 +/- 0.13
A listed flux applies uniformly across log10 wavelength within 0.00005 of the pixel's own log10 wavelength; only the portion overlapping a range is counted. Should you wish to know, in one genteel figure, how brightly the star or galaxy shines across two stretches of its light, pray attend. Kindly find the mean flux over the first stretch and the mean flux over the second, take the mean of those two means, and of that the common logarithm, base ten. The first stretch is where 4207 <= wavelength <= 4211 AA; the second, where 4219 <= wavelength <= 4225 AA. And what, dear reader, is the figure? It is 0.362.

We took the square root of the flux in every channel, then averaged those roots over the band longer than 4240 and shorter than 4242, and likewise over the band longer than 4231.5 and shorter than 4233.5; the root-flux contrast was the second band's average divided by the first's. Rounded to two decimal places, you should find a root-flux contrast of 0.98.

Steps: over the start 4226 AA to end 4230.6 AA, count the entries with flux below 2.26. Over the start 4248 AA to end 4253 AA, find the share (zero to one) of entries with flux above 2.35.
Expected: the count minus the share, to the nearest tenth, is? 1.6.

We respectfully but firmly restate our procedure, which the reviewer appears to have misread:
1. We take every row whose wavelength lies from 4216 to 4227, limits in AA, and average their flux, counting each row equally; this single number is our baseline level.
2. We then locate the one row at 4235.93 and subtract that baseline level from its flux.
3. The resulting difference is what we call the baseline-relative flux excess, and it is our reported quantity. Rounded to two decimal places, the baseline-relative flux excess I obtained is -0.09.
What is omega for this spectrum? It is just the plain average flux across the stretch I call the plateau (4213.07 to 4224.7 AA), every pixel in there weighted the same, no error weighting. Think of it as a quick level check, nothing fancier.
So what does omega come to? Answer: 2.34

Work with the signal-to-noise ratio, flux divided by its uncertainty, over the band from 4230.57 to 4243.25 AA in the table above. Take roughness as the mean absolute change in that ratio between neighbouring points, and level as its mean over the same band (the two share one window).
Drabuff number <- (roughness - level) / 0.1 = -140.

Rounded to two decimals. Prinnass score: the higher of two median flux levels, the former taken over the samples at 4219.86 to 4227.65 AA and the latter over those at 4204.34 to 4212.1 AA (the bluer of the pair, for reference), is 2.33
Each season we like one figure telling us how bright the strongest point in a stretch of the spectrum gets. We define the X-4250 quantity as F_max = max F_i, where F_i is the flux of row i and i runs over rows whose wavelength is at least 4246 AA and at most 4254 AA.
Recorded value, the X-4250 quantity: 2.375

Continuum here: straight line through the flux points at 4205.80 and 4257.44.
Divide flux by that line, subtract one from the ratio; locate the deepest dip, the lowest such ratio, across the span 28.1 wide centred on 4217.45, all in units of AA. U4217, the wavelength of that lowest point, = 4212.58 AA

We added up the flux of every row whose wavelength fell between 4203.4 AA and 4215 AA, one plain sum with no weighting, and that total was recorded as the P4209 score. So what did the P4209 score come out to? 27.1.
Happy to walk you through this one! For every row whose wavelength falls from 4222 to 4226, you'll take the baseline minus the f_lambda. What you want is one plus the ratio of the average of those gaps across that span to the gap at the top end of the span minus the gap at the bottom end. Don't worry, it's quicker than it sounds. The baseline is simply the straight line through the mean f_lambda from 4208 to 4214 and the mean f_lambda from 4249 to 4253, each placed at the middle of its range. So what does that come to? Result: 0.8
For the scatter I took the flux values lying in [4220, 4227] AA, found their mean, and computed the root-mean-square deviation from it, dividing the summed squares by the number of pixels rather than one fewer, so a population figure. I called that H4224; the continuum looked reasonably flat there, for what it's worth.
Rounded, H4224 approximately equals 0.14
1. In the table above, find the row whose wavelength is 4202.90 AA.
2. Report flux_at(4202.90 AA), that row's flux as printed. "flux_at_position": 2.226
